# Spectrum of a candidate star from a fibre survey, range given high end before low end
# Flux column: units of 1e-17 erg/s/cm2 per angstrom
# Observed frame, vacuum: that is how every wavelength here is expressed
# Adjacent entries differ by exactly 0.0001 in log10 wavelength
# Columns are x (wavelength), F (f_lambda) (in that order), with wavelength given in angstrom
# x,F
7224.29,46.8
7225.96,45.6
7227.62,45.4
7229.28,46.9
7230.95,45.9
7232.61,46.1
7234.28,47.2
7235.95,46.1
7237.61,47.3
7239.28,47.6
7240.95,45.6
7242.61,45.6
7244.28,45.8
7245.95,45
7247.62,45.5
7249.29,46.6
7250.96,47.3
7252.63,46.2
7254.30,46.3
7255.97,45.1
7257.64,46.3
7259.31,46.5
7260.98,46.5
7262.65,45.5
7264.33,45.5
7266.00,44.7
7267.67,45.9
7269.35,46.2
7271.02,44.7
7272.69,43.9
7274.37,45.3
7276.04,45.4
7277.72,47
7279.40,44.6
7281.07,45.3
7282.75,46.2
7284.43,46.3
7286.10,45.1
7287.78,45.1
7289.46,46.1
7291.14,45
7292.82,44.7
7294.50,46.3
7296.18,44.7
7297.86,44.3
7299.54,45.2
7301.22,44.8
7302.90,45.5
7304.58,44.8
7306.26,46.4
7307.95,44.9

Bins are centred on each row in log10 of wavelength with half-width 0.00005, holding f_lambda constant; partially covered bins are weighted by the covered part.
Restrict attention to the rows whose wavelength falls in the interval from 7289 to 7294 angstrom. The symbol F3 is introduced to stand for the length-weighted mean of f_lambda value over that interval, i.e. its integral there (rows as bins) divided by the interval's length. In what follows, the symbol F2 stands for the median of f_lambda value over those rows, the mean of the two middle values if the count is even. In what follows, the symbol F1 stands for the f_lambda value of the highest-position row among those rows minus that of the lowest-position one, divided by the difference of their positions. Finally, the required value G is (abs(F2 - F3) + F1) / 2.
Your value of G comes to -0.1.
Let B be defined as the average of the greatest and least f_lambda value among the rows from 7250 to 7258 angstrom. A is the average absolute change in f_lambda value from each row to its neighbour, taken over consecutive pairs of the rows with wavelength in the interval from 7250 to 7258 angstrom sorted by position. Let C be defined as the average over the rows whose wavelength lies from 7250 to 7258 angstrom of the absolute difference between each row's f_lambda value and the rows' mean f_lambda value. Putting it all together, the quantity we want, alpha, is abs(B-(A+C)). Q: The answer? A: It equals 44.8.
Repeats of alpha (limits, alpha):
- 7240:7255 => 45.0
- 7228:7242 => 45.0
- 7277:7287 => 44.0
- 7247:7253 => 44.9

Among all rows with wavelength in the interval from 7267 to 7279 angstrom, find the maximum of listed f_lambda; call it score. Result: 47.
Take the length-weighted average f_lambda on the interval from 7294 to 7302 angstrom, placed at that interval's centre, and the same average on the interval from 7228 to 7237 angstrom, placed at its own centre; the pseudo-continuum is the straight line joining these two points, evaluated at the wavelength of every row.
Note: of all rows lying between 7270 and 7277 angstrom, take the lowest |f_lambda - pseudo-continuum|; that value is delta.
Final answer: 0.09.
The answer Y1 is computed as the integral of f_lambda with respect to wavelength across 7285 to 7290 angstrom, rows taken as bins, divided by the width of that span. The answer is 45.5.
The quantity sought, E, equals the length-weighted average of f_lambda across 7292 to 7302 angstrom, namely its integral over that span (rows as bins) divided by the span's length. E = 45.0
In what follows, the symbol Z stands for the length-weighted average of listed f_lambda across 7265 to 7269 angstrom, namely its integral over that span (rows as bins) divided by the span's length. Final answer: 45.4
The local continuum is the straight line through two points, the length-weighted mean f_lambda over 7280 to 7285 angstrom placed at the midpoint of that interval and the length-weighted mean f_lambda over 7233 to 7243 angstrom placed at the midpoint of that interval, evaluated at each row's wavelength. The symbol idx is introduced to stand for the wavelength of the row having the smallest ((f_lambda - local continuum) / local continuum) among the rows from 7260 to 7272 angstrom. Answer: 7266.00 angstrom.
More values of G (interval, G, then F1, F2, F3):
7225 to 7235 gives 0.2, 0.2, 46.0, 46.2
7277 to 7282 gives -0.1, -0.5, 45.3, 45.6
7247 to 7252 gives 0.3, 0.5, 46.6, 46.5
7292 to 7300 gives 0.2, 0.1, 44.7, 45.0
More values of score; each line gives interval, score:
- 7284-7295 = 46.3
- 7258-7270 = 46.5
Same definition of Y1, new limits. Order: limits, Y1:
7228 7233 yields 46.3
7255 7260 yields 46.0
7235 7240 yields 47.0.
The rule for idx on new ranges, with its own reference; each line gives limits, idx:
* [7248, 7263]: 7255.97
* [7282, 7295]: 7292.82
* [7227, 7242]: 7227.62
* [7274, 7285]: 7279.40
